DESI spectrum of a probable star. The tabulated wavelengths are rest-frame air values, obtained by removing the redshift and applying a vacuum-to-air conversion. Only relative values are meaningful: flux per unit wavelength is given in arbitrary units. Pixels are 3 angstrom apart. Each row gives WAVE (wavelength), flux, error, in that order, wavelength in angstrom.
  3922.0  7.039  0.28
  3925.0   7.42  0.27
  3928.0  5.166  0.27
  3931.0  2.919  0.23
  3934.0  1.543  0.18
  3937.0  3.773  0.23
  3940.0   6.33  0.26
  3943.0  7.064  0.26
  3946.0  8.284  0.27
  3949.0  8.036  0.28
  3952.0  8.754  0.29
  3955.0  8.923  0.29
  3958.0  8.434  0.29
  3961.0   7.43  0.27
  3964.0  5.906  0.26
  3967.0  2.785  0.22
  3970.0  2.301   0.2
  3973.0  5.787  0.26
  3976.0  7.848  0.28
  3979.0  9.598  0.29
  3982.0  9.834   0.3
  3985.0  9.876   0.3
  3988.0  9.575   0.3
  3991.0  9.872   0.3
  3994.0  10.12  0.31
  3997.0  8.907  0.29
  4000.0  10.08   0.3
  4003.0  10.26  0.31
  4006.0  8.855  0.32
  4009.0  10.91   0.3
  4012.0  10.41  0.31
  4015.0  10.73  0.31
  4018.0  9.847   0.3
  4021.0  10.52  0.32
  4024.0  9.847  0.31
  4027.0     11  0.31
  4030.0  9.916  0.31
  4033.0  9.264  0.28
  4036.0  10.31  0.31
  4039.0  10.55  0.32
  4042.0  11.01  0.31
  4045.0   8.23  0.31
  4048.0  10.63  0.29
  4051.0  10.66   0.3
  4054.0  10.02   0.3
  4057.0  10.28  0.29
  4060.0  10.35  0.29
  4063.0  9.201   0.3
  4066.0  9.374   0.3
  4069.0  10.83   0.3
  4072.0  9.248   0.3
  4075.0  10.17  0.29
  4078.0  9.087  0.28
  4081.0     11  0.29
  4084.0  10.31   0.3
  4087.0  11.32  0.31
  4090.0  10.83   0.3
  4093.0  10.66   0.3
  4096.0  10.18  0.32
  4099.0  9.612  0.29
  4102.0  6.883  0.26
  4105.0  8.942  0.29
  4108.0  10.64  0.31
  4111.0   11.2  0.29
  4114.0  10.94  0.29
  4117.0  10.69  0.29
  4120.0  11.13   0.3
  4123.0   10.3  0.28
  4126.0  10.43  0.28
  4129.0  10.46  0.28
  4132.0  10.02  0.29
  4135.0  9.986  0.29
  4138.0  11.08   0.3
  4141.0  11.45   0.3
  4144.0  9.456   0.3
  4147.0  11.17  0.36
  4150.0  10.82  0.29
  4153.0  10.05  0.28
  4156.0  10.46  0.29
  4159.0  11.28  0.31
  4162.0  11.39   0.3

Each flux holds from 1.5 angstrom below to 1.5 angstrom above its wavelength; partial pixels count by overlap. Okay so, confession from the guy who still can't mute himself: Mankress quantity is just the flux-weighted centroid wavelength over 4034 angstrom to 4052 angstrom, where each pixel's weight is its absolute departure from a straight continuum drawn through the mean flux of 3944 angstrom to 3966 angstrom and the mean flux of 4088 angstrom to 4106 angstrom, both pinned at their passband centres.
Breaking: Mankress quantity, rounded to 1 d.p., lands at 4043.4 angstrom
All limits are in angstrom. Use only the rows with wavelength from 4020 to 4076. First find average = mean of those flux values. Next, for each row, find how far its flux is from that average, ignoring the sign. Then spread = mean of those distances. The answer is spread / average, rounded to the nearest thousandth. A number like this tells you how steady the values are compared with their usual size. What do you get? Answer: 0.057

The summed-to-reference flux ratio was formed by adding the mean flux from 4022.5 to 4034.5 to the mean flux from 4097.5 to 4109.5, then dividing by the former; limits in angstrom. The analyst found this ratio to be 1.90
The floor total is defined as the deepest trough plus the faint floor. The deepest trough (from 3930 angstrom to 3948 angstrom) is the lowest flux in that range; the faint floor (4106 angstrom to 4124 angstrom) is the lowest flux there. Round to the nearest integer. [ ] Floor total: 12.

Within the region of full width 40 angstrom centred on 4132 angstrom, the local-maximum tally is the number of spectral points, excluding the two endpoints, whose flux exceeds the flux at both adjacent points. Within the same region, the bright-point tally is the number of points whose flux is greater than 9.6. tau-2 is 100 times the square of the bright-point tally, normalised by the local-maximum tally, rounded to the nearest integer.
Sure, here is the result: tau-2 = 3600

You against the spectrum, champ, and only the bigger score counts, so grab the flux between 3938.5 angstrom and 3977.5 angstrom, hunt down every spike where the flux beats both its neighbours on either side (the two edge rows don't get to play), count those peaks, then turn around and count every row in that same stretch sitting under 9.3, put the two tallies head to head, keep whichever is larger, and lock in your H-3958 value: 13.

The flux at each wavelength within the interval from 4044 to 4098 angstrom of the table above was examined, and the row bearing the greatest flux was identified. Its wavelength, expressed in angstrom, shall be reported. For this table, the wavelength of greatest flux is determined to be 4087.0 angstrom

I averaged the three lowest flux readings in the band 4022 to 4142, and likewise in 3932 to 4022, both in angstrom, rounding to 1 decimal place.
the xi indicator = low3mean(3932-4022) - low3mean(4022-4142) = -5.8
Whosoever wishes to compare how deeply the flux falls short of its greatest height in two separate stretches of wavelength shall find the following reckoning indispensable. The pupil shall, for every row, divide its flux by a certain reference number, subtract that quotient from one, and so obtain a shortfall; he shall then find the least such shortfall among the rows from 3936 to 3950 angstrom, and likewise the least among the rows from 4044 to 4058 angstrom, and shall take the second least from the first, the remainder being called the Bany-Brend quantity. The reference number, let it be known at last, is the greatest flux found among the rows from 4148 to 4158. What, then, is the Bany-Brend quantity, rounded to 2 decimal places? 0.22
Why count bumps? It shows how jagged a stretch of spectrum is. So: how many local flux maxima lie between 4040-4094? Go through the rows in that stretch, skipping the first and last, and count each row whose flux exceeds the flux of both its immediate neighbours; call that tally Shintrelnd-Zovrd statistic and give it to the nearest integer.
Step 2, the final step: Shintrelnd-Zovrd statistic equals 6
